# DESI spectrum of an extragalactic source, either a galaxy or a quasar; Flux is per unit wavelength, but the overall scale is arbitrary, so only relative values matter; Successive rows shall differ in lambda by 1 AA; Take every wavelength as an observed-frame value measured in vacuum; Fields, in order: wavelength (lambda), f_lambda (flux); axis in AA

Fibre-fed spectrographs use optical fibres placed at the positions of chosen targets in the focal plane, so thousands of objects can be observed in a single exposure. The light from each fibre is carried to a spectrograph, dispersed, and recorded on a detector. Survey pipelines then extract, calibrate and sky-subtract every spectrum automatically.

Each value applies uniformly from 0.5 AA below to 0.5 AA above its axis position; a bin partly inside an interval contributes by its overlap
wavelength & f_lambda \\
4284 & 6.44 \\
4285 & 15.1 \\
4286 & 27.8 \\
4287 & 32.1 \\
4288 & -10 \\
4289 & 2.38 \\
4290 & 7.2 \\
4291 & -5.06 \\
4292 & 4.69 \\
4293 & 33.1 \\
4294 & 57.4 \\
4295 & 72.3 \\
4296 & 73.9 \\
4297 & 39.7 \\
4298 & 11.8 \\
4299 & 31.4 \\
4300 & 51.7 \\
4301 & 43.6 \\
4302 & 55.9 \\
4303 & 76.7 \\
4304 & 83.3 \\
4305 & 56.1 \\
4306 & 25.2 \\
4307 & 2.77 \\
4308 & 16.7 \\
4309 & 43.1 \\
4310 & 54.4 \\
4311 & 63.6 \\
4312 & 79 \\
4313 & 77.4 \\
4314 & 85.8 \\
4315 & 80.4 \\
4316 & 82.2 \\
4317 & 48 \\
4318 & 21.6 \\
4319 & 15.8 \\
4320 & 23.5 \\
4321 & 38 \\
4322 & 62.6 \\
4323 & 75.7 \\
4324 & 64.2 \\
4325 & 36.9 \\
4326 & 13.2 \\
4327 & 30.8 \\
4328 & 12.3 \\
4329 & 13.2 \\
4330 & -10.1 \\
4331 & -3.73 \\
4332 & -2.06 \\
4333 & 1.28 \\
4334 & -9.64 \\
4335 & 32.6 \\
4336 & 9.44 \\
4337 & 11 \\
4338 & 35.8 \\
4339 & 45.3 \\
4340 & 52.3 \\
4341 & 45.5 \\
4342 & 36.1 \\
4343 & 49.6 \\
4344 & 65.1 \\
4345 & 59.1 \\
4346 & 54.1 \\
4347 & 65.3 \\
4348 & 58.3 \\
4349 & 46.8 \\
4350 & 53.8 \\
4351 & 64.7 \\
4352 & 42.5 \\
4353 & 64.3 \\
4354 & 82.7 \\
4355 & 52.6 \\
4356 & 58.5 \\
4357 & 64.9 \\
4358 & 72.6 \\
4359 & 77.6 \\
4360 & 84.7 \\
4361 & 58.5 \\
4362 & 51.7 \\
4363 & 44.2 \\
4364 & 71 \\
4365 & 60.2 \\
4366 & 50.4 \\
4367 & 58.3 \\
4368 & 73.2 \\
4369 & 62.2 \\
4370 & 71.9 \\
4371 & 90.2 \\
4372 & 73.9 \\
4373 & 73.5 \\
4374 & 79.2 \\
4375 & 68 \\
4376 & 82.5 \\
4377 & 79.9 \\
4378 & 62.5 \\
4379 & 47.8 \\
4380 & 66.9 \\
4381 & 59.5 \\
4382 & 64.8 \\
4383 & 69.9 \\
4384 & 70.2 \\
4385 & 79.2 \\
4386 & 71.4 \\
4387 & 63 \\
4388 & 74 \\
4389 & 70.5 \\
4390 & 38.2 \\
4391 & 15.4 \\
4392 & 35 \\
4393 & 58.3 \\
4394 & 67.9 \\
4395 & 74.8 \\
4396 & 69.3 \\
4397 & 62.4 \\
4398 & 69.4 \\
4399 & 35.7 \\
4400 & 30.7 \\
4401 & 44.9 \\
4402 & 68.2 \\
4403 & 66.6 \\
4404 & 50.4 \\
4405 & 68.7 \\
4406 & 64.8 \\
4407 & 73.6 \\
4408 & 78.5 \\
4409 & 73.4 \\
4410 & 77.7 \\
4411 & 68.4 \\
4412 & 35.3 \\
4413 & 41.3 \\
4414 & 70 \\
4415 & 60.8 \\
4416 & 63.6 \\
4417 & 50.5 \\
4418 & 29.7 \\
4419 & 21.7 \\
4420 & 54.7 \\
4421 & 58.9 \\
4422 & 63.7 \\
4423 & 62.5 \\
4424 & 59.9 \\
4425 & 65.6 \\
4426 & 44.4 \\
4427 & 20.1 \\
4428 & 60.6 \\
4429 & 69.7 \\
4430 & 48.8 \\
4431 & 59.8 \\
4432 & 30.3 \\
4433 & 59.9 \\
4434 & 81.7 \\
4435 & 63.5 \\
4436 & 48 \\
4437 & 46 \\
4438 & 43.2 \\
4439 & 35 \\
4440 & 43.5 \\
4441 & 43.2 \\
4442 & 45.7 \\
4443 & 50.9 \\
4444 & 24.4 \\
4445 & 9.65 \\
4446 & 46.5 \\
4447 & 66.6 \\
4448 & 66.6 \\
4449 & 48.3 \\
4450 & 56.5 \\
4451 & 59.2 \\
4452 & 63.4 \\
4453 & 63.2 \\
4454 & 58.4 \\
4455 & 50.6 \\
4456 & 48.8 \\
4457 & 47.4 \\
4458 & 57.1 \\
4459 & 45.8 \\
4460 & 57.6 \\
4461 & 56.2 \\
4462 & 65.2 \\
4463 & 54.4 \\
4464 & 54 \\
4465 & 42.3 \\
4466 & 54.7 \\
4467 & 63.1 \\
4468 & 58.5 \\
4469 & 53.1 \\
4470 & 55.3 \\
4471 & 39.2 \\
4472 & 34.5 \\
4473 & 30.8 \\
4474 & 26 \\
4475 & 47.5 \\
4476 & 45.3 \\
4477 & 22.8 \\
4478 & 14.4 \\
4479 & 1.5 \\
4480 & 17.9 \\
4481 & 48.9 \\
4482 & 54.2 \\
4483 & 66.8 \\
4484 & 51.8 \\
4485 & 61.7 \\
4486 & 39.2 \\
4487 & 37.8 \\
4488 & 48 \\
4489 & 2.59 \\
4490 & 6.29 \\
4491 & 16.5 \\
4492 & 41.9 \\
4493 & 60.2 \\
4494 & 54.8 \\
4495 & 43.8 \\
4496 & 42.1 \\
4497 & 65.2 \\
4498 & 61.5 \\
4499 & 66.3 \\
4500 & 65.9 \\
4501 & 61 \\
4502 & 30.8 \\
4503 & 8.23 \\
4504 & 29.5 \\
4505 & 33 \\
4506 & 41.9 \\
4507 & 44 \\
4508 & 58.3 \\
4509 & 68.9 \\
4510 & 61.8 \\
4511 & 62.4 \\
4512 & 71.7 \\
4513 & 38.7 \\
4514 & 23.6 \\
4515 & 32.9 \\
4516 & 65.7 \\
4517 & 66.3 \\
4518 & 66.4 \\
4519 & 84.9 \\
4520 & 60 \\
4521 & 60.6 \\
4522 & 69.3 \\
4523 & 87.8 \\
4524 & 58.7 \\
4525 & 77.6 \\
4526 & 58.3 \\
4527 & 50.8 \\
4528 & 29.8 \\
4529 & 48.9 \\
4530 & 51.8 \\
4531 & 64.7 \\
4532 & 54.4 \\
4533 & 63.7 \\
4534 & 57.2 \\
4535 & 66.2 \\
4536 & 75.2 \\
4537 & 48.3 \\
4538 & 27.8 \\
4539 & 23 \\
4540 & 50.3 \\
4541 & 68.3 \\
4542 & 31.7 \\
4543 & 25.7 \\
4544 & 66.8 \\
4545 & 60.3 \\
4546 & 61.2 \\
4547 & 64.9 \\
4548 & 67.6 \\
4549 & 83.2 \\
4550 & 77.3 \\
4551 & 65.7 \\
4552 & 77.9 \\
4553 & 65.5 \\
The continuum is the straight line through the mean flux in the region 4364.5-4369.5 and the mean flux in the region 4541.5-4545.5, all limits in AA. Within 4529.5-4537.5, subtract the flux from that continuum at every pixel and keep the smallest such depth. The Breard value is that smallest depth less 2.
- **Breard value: -30.4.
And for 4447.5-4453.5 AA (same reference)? -14.5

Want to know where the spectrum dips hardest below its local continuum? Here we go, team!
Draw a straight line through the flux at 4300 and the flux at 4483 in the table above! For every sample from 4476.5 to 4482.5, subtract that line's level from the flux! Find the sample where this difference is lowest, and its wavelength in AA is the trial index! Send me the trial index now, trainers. 4479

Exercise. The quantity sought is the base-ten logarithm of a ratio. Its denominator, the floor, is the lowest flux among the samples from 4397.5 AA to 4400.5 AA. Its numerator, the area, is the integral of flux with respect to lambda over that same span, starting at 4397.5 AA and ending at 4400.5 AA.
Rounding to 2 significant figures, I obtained 0.65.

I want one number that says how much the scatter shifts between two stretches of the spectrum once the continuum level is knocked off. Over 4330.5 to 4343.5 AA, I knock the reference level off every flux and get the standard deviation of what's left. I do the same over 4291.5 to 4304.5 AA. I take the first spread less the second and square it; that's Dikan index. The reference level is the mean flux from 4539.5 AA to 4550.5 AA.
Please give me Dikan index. 3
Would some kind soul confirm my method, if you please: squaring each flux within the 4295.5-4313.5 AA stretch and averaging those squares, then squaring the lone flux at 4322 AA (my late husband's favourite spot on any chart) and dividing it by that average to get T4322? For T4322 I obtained 1.3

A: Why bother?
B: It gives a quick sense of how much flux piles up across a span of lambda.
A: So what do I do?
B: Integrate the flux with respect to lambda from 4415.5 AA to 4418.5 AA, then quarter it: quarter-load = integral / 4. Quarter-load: 36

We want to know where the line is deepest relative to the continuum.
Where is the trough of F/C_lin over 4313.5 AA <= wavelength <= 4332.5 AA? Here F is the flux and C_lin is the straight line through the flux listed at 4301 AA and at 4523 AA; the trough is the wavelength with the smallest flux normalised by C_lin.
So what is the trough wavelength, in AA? 4330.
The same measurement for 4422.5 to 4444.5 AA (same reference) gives 4427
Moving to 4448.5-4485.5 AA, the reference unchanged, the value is 4479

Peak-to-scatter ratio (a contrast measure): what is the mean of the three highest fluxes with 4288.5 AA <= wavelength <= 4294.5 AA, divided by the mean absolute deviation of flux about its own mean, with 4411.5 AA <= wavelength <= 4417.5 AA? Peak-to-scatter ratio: 2.9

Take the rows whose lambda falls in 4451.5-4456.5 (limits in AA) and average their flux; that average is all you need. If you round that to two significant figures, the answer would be 57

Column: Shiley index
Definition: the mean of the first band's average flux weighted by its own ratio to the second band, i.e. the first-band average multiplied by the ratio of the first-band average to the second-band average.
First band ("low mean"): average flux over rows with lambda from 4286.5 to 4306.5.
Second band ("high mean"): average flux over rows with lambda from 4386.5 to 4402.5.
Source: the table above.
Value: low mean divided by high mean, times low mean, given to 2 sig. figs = 25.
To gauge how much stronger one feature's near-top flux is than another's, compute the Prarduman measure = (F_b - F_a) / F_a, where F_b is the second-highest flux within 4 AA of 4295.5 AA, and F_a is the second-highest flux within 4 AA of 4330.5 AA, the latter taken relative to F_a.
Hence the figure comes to 4.5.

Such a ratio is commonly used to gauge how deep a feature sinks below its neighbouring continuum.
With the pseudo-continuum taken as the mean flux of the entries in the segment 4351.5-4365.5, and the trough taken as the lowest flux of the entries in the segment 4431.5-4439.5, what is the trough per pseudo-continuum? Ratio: 0.48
